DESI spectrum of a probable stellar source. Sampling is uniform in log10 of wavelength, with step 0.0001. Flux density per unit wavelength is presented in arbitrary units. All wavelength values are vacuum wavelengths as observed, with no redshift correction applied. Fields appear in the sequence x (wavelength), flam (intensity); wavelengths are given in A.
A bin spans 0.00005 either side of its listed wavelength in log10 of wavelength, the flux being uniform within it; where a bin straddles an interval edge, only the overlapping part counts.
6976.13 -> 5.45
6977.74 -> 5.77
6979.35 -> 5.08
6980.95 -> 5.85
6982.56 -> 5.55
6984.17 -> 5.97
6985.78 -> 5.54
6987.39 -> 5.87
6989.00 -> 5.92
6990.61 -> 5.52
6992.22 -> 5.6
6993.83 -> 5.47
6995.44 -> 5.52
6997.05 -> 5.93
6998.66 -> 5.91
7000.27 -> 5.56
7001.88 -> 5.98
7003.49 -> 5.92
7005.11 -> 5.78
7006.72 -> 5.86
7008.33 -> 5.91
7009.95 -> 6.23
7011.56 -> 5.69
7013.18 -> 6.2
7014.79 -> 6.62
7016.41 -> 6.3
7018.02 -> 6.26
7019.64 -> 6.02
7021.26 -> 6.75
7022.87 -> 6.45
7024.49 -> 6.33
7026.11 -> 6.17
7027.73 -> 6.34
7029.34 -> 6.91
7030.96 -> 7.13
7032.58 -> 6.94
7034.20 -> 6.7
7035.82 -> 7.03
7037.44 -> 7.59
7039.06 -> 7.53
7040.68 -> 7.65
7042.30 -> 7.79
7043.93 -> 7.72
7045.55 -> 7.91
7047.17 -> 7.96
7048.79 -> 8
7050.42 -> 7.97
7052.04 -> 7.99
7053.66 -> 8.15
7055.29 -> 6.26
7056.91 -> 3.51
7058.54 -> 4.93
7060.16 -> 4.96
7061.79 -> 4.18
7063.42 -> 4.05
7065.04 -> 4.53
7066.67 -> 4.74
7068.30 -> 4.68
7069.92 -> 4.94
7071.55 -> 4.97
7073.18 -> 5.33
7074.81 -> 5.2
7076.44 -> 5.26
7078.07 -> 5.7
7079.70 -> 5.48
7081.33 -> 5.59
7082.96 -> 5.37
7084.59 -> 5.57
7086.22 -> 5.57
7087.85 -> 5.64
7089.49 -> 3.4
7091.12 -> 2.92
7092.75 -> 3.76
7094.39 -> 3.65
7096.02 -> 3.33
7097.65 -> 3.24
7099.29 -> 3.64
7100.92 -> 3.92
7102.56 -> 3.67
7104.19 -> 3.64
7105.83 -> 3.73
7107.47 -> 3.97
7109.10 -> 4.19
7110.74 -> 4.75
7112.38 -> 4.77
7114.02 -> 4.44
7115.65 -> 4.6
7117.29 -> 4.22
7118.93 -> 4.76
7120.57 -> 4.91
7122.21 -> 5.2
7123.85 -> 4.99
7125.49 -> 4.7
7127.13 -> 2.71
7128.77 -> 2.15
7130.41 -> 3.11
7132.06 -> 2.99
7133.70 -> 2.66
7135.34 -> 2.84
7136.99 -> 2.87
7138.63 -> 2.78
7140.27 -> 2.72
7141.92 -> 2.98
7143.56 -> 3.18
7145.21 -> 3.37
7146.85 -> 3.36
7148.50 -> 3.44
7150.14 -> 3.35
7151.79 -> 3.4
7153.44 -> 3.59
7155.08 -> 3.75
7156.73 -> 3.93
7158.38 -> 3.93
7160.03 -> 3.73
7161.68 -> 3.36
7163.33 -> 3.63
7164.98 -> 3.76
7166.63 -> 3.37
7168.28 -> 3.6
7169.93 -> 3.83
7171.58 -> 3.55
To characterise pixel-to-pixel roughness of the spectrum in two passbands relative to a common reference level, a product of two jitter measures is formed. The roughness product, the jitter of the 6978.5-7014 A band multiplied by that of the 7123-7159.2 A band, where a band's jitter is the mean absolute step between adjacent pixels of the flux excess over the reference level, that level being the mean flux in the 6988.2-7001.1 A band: 0.080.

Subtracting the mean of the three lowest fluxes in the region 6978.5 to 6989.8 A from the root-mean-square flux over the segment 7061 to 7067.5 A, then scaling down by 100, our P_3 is -0.010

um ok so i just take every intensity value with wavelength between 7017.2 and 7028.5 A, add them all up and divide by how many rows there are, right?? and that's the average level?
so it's 6.3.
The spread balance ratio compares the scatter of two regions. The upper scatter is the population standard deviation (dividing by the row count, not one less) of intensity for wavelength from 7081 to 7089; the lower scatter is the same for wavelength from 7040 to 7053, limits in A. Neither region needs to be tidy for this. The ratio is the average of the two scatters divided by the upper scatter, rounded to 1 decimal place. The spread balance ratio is 1.2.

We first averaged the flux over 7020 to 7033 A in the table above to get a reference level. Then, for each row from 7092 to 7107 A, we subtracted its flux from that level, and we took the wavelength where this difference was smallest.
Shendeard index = 7100.92 A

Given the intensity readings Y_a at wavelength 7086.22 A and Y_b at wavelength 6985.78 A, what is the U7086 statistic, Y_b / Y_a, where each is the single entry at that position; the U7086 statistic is 1.0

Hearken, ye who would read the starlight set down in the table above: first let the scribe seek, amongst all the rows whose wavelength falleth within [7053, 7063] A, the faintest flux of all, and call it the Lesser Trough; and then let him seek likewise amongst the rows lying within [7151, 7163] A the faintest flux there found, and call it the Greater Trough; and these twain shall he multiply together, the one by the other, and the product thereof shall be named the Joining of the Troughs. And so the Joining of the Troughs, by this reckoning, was 12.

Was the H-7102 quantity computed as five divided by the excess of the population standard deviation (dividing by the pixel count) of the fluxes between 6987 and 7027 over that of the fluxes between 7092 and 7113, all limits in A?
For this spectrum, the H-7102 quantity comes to -45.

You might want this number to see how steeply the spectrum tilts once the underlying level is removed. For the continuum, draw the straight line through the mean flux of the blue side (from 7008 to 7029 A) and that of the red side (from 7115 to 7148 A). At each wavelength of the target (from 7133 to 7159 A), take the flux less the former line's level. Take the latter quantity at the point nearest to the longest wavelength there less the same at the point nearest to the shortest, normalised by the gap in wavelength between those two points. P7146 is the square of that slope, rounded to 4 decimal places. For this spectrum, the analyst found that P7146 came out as 0.0057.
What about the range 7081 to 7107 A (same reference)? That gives 0.0027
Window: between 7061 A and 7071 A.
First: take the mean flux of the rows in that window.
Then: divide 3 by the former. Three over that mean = 0.66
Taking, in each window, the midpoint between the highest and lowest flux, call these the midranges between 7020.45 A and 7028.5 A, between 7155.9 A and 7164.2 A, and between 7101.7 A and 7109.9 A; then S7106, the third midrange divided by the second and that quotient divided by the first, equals 0.17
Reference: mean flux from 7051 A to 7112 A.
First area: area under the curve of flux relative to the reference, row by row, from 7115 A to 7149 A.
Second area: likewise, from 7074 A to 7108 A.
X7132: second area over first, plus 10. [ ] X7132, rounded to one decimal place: 11.2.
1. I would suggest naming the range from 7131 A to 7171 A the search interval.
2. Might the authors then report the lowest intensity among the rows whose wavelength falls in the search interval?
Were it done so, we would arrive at 2.66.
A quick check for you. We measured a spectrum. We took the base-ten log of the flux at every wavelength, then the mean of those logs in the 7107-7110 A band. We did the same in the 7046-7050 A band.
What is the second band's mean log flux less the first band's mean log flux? 0.29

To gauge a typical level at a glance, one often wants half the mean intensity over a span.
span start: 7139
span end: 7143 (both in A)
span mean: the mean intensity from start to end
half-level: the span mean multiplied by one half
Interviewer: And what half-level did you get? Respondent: 1.43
